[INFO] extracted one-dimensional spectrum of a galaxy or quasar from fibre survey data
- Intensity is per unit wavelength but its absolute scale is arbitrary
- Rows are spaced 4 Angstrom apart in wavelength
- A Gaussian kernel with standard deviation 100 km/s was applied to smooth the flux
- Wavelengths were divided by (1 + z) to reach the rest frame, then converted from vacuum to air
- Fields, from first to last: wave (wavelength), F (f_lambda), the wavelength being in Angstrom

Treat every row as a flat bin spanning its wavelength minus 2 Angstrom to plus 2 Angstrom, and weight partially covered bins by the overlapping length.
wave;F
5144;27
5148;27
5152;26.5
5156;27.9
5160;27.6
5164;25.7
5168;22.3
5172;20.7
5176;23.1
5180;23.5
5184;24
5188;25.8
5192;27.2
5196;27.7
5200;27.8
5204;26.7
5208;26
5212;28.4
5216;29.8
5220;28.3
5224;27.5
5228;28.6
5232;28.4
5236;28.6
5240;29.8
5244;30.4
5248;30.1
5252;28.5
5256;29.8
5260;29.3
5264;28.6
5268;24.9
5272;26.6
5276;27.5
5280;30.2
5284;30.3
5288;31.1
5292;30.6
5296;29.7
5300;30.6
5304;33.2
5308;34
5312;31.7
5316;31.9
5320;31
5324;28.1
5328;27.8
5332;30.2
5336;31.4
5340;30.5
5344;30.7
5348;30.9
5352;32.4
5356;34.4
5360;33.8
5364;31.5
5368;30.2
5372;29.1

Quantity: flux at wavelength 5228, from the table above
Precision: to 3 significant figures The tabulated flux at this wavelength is 28.6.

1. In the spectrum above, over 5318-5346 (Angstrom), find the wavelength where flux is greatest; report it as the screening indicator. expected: 5336 Angstrom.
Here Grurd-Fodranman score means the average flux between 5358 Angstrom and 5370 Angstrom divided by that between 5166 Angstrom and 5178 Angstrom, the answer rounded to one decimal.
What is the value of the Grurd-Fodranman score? 1.4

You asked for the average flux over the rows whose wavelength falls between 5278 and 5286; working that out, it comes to 30.25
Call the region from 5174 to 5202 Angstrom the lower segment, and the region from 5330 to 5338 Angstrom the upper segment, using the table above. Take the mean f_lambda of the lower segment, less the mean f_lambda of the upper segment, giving -5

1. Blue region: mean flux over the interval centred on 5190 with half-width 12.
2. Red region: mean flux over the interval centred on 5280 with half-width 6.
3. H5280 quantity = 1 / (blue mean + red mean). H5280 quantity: 0.0181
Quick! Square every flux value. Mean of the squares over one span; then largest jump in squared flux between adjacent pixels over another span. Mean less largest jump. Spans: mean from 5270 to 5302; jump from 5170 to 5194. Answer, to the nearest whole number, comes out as 772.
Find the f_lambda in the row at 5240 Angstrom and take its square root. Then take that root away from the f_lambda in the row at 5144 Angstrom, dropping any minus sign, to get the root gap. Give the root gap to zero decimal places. 22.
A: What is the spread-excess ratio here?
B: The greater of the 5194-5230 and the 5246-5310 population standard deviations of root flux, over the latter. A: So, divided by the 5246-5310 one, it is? 1.0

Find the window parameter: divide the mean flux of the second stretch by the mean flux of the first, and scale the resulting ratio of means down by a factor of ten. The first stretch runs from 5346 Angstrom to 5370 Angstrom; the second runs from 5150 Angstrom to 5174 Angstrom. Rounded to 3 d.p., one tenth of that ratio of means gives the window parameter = 0.078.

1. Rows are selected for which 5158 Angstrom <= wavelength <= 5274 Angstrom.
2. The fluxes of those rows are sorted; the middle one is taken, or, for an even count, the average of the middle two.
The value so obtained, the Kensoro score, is 28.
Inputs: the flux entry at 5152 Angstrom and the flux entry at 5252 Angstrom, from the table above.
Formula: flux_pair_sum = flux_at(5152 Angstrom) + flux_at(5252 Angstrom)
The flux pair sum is 55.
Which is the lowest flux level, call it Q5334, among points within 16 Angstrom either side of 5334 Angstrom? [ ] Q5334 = 27.8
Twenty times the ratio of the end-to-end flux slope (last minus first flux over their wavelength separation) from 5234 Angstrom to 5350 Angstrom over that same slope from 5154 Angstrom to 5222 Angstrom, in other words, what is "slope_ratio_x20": 66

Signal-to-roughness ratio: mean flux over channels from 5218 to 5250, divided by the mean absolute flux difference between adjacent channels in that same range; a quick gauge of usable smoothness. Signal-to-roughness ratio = 46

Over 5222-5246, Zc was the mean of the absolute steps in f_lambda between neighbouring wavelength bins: 0.66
